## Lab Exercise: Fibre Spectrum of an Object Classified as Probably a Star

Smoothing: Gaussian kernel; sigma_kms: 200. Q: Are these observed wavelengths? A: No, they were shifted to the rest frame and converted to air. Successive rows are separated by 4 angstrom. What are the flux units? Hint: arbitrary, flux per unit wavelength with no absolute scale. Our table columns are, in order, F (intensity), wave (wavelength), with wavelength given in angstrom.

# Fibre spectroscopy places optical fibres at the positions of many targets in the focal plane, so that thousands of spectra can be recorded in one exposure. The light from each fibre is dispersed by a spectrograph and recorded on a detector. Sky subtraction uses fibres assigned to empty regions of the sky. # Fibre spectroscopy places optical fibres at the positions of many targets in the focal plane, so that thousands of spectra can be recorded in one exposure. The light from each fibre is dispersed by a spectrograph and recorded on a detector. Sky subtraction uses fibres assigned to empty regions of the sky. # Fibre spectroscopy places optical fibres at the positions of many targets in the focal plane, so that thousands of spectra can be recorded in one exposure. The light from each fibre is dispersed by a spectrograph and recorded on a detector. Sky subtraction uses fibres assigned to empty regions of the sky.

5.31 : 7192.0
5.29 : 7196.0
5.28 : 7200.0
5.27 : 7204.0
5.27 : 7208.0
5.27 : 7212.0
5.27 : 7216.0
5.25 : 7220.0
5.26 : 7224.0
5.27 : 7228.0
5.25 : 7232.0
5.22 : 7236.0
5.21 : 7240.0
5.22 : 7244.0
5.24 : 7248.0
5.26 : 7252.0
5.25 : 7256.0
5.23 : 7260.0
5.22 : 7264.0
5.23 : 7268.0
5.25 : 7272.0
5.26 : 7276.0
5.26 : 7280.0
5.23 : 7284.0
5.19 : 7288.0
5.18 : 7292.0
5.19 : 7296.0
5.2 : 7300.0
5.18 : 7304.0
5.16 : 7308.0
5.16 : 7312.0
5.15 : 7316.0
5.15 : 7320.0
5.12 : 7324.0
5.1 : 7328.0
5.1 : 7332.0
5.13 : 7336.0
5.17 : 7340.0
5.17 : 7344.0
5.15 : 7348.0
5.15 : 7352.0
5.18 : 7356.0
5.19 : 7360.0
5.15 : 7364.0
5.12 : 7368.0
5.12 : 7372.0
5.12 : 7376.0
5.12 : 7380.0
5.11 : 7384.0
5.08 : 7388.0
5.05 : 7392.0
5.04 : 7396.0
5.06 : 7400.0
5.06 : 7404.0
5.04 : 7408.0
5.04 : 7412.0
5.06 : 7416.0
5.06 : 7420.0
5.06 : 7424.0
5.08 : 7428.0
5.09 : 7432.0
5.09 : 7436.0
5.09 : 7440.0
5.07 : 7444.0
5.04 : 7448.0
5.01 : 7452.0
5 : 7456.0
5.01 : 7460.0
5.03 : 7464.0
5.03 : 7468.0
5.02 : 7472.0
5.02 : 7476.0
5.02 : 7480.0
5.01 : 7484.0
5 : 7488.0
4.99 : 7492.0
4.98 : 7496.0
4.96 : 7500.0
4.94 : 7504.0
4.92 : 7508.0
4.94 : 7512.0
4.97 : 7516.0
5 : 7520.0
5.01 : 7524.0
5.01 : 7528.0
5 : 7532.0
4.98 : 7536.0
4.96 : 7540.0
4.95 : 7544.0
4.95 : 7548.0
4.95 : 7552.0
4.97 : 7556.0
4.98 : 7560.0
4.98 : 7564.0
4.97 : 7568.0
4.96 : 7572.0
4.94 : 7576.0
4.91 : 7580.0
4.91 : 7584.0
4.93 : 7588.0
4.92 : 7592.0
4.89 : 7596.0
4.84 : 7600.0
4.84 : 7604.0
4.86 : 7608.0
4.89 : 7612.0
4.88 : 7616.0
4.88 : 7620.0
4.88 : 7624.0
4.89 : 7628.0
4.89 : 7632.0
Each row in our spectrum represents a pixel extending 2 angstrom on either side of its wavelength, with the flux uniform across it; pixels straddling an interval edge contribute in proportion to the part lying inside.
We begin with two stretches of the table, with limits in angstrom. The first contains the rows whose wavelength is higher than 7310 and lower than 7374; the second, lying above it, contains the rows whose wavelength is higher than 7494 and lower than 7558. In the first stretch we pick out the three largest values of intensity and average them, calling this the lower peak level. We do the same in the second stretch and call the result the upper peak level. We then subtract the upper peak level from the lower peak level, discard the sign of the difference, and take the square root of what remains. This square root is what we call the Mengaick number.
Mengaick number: 0.42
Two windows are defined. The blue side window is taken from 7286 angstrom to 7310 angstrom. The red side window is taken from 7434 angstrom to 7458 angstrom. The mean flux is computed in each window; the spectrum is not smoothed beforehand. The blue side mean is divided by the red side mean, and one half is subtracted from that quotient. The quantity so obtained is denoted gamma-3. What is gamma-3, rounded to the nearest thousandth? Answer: 0.526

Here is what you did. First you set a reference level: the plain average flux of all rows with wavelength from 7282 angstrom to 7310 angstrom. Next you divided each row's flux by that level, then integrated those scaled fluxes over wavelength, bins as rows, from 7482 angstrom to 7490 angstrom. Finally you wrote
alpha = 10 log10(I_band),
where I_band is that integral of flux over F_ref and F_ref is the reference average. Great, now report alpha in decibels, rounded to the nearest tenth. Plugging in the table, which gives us 8.9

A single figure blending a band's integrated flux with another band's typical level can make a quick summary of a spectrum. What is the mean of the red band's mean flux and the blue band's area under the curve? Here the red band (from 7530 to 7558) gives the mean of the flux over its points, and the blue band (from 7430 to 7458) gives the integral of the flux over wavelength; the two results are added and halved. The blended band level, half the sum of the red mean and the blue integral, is 73.3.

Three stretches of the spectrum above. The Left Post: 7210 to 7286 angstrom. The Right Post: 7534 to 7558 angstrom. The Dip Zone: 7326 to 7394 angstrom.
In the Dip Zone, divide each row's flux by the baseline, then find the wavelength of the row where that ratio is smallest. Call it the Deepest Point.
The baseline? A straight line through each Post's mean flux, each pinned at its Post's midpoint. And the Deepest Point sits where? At 7328.0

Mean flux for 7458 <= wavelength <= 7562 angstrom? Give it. 4.98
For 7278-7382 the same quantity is 5.16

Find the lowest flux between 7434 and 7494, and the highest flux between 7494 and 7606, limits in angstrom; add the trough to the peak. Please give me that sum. 10.0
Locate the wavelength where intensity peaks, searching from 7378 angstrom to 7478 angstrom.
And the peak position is 7380.0 angstrom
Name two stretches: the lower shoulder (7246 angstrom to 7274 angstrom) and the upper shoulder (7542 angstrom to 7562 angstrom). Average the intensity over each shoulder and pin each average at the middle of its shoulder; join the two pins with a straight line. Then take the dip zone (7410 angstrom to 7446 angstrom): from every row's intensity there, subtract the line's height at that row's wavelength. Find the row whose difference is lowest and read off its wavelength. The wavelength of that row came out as 7412.0 angstrom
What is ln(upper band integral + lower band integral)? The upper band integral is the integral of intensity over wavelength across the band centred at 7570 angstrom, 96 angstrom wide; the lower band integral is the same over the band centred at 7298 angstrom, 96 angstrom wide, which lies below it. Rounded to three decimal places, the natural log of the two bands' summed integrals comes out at 6.879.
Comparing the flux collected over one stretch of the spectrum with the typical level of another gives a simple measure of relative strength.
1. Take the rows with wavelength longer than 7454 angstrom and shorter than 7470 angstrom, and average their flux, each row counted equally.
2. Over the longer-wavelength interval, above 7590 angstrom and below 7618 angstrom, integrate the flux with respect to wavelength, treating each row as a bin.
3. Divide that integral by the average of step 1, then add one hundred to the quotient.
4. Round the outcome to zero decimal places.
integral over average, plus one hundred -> 127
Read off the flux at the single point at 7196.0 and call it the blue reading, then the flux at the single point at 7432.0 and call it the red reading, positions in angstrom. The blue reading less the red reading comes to 0.20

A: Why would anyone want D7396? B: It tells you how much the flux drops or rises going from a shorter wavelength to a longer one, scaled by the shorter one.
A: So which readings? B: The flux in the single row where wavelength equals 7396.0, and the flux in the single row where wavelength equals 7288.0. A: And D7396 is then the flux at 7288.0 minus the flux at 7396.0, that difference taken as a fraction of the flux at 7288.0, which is 0.029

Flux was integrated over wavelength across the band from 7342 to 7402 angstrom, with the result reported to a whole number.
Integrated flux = 307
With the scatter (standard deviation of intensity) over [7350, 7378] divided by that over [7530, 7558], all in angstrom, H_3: 1.5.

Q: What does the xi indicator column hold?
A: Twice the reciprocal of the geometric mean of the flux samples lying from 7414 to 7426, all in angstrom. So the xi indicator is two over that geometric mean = 0.395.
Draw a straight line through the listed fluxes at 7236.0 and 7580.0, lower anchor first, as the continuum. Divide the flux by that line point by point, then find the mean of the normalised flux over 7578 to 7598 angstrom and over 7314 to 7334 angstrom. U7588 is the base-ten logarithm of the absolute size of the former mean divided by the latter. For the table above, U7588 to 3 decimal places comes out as 0.002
